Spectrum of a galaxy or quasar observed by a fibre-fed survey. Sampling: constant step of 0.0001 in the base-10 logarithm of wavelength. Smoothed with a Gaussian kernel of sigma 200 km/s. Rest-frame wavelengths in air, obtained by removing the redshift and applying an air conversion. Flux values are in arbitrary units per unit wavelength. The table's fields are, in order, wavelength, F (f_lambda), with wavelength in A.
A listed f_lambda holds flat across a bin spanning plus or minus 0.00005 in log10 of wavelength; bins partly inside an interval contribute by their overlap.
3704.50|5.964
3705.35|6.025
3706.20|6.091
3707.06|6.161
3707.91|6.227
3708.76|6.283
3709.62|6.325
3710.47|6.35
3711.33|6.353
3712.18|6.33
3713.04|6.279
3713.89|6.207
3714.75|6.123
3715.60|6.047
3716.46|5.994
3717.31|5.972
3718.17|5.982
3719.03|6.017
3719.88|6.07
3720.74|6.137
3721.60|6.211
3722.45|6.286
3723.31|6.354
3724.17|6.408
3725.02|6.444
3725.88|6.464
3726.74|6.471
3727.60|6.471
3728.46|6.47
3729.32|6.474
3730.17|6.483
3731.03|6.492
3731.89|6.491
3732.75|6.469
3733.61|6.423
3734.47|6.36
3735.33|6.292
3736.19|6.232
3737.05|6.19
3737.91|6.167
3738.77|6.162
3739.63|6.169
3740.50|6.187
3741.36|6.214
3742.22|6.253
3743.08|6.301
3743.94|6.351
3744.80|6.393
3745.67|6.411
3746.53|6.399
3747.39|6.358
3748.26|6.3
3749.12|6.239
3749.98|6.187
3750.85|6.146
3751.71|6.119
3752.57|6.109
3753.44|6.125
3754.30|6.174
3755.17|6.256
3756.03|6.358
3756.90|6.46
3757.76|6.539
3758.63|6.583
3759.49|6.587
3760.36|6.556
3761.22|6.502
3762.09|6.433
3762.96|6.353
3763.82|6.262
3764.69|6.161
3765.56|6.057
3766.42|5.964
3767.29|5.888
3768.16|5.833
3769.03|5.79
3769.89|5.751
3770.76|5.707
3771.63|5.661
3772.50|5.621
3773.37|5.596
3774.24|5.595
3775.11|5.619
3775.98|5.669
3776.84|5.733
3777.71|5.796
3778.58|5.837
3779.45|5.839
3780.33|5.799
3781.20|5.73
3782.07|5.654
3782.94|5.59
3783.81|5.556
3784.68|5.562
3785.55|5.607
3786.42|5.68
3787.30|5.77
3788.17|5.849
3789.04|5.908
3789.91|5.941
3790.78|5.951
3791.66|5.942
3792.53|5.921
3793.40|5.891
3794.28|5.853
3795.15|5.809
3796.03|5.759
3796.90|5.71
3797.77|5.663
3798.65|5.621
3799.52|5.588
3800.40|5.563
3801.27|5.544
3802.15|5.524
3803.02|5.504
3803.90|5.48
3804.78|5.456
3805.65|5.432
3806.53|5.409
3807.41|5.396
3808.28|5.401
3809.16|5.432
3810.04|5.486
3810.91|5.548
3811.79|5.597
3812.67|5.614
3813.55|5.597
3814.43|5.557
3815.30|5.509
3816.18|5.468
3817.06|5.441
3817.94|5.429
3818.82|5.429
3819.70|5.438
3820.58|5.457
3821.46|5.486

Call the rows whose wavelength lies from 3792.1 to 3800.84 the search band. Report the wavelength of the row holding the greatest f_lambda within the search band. 3792.53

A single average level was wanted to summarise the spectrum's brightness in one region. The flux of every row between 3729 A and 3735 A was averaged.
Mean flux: 6.46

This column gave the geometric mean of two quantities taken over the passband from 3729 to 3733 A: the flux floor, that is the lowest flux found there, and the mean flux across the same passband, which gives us 6.5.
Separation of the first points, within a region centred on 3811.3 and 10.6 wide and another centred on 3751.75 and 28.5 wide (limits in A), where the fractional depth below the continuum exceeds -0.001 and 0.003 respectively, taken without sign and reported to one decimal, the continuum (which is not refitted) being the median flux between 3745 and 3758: 68.6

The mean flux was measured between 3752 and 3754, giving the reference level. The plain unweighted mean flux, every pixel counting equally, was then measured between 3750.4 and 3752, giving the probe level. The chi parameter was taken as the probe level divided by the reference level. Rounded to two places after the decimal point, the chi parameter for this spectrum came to 1.00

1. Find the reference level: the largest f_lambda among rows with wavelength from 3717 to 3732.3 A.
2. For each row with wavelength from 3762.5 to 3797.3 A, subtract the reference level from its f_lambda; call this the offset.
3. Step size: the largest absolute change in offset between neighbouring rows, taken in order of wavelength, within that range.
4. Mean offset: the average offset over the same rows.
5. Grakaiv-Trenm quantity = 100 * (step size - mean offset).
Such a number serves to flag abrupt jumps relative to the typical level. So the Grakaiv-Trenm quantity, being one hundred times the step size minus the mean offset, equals 79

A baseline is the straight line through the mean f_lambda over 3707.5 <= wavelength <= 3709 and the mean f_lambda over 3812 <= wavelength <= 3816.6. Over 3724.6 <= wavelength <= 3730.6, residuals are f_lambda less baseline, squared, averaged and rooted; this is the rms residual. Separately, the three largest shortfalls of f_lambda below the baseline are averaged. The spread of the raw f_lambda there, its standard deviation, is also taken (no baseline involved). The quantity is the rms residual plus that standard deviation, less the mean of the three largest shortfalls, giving 0.7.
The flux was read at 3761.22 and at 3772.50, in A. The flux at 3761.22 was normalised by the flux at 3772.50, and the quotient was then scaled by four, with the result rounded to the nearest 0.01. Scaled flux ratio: 4.63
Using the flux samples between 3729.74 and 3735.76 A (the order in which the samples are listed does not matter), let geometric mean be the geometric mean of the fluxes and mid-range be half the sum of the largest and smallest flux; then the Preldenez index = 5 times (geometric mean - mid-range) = 0.19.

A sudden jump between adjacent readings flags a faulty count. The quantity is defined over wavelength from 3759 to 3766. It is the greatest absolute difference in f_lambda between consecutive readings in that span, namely 0.10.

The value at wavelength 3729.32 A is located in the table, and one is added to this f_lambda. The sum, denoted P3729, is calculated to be 7.47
